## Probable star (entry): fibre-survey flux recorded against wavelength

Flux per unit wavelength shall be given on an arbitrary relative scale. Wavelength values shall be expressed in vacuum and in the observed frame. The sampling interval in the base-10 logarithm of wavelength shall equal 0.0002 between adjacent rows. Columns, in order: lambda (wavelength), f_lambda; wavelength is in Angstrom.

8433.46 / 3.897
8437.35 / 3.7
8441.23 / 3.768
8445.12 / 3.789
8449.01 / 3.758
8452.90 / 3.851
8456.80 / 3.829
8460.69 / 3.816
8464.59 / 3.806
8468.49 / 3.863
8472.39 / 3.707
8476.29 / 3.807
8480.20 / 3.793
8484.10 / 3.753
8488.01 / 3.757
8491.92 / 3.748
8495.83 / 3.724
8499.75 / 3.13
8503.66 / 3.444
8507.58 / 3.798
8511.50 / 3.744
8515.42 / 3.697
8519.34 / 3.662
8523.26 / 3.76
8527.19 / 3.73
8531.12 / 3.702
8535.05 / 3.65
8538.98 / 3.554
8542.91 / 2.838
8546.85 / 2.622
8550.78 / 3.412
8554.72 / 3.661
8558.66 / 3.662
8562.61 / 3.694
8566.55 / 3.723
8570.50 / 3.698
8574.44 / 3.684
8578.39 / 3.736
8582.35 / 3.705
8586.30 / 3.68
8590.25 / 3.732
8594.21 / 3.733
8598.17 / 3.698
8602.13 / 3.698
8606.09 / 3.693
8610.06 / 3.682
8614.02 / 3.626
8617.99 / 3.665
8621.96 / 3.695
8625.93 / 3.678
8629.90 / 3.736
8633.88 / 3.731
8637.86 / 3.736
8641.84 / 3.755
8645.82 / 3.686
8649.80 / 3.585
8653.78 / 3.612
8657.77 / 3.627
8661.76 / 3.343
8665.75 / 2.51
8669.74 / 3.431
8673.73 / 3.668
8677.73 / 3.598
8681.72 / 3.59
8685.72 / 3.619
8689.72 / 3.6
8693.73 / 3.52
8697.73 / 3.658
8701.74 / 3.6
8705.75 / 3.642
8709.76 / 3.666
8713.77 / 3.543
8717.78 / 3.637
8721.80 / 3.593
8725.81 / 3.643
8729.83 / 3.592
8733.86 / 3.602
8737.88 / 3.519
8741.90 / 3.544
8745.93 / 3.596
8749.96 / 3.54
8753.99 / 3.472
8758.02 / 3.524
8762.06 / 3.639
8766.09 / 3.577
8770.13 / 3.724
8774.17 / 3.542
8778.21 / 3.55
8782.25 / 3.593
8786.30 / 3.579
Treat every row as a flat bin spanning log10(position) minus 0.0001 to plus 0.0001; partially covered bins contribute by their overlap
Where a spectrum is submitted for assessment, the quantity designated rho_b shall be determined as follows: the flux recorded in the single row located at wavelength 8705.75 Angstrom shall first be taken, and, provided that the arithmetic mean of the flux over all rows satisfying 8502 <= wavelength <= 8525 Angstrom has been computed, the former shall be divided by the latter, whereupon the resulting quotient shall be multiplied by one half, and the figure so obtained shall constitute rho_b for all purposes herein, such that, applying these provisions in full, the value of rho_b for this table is 0.494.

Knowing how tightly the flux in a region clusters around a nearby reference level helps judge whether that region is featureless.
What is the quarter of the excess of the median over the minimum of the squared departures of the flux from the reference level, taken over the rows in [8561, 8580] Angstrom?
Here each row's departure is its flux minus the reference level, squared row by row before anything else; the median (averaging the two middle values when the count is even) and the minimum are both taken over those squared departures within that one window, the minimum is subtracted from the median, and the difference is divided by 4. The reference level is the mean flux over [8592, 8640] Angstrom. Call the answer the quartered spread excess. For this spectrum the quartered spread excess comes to 0.0000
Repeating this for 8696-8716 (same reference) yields 0.0005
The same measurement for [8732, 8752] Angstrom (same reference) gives 0.0036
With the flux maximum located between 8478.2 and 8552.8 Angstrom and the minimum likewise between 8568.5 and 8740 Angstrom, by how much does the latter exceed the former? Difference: -1.3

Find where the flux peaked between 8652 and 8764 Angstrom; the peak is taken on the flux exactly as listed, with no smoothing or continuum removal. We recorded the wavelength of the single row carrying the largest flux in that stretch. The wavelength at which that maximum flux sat 8673.73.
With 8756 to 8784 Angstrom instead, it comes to 8770.13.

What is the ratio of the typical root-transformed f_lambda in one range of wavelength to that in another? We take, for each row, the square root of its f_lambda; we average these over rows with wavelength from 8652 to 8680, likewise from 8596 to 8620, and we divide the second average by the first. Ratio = 1.04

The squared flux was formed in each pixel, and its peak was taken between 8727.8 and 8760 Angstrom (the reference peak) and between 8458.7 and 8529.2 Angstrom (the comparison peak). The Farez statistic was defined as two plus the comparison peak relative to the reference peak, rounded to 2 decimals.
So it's 3.15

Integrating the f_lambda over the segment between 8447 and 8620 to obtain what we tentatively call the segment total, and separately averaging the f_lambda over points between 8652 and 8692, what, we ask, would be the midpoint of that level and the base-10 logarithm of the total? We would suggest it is 3.1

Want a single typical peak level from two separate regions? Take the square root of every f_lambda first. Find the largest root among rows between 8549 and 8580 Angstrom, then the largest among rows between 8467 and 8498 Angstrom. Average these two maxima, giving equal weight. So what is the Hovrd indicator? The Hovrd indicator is 1.95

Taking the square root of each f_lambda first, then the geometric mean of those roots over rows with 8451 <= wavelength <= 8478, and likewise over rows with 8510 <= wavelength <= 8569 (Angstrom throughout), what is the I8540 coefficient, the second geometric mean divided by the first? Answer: 0.961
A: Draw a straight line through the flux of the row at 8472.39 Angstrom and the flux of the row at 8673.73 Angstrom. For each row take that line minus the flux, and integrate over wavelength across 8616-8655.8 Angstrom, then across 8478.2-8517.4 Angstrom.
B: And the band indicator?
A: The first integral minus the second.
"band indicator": -2.2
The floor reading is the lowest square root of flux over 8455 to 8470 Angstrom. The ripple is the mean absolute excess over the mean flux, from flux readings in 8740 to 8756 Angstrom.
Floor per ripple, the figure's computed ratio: 59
